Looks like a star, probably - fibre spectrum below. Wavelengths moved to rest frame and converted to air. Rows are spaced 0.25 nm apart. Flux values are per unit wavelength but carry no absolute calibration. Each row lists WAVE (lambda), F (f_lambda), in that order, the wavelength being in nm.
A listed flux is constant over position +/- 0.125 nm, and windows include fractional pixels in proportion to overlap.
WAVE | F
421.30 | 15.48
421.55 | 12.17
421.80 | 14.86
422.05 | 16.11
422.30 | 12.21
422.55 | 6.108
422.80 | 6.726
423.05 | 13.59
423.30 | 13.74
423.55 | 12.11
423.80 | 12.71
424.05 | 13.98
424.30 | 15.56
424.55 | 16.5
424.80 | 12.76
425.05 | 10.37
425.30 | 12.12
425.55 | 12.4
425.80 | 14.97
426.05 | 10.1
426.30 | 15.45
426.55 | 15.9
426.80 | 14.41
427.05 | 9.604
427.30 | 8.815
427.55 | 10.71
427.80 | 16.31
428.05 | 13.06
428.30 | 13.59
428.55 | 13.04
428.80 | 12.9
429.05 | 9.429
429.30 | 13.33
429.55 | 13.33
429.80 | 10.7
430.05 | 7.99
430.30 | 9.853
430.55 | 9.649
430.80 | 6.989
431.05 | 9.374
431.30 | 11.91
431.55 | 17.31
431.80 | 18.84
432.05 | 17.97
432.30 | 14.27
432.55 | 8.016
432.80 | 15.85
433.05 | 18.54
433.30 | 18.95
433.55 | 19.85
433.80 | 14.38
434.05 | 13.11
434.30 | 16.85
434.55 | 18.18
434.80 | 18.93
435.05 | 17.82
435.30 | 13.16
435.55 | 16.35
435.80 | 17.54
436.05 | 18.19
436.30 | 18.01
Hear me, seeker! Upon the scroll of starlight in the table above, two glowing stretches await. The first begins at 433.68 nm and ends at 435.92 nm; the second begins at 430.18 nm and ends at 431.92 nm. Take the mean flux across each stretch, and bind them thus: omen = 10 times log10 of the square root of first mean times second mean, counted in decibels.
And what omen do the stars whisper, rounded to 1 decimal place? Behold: 11.4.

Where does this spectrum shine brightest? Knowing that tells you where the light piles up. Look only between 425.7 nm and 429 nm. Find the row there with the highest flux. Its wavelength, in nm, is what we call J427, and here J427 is 427.80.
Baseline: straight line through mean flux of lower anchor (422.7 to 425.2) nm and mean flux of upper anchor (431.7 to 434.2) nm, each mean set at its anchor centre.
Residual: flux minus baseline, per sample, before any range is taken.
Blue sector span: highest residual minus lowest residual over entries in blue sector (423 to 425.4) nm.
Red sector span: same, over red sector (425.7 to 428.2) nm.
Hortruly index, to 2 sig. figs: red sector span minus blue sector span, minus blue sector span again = -5.3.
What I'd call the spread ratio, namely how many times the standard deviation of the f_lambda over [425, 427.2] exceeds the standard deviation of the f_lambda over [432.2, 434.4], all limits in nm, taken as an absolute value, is 0.67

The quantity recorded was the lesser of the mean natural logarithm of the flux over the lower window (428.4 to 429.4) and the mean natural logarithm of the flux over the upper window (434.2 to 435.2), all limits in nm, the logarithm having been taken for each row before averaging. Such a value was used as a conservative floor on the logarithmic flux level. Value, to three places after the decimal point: 2.490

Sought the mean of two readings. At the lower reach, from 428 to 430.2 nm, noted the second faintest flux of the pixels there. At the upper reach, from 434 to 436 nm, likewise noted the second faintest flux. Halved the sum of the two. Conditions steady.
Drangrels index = 11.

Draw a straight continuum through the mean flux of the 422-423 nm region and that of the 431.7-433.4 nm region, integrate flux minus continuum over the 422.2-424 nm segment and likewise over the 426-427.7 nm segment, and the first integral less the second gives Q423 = 2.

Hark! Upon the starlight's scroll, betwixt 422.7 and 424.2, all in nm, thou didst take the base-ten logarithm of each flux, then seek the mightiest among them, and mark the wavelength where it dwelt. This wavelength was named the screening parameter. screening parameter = 424.05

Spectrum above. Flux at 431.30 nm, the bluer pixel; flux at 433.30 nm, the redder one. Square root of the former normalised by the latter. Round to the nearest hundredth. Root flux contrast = 0.79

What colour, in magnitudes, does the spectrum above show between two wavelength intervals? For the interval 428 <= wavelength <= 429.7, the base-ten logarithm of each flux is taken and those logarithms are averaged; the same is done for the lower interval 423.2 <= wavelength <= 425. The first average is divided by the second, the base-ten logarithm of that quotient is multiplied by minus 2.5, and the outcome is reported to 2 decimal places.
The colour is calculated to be 0.04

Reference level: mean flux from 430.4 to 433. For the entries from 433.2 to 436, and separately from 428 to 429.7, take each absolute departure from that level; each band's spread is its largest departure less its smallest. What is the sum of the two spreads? 10.3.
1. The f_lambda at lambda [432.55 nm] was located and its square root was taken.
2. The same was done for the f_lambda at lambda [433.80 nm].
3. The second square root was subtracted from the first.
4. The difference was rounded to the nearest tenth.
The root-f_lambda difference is -1.0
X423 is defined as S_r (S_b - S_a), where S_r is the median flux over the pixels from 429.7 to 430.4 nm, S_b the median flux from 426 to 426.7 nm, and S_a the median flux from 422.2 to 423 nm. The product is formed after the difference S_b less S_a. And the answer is 86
